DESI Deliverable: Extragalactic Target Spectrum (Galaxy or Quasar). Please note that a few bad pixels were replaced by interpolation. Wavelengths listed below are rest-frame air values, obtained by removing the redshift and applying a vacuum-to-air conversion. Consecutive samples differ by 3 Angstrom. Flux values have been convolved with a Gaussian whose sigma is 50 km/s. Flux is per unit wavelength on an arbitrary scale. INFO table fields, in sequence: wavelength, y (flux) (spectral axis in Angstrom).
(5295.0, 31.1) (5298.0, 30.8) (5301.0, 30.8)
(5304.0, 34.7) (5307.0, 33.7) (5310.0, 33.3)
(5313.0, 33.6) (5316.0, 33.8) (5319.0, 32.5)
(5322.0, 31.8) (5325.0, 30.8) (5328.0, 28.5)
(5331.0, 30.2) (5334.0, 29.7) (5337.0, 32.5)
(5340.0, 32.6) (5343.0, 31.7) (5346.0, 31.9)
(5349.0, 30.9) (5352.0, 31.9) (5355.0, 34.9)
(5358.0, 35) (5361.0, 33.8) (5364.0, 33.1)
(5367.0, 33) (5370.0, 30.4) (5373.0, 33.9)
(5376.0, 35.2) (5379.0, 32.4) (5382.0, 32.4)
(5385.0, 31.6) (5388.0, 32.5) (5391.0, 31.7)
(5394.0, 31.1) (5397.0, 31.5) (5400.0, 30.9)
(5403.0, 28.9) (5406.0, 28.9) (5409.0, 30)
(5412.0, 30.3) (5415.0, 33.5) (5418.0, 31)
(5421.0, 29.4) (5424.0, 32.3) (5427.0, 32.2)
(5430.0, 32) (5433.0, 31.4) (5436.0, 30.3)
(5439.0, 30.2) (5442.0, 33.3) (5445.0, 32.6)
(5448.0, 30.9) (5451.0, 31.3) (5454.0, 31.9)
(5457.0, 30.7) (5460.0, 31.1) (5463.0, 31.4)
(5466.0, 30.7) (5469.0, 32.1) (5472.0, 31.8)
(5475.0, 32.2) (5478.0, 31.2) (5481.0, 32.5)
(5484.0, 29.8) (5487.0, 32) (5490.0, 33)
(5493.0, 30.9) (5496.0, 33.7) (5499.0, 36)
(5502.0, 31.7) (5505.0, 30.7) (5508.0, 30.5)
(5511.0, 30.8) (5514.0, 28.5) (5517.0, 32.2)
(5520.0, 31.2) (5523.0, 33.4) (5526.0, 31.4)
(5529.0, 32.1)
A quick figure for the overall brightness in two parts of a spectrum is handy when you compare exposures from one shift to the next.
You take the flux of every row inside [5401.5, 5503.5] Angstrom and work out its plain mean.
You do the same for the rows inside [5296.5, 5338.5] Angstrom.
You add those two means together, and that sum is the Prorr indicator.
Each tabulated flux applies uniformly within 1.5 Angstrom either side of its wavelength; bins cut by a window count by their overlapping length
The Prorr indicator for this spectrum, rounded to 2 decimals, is 63.41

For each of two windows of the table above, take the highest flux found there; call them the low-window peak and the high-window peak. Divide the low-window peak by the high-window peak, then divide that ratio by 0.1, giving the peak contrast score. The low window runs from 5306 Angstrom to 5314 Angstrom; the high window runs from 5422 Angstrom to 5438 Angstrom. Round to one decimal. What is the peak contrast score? 10.4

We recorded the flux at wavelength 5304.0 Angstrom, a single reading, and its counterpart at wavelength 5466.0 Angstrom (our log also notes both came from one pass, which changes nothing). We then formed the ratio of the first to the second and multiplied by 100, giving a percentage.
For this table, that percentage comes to 113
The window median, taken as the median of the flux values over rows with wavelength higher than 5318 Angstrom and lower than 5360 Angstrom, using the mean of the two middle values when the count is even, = 31.85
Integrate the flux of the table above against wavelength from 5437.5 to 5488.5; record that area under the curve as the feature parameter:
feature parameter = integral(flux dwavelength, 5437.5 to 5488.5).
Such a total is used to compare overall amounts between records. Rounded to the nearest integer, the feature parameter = 1607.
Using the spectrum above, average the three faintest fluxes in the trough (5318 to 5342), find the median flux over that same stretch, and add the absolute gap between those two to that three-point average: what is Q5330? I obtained 31.3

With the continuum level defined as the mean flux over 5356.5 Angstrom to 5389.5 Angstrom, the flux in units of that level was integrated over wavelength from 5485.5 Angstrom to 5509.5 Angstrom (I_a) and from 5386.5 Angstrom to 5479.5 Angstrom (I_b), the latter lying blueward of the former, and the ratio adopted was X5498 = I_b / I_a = 3.7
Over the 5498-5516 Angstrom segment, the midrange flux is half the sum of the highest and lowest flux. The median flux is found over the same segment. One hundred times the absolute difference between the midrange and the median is 150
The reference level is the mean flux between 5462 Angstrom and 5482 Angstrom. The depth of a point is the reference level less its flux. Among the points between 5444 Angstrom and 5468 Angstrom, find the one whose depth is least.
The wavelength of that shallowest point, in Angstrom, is 5445.0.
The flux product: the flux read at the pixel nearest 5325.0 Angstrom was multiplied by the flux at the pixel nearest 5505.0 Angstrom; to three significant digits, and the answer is 946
